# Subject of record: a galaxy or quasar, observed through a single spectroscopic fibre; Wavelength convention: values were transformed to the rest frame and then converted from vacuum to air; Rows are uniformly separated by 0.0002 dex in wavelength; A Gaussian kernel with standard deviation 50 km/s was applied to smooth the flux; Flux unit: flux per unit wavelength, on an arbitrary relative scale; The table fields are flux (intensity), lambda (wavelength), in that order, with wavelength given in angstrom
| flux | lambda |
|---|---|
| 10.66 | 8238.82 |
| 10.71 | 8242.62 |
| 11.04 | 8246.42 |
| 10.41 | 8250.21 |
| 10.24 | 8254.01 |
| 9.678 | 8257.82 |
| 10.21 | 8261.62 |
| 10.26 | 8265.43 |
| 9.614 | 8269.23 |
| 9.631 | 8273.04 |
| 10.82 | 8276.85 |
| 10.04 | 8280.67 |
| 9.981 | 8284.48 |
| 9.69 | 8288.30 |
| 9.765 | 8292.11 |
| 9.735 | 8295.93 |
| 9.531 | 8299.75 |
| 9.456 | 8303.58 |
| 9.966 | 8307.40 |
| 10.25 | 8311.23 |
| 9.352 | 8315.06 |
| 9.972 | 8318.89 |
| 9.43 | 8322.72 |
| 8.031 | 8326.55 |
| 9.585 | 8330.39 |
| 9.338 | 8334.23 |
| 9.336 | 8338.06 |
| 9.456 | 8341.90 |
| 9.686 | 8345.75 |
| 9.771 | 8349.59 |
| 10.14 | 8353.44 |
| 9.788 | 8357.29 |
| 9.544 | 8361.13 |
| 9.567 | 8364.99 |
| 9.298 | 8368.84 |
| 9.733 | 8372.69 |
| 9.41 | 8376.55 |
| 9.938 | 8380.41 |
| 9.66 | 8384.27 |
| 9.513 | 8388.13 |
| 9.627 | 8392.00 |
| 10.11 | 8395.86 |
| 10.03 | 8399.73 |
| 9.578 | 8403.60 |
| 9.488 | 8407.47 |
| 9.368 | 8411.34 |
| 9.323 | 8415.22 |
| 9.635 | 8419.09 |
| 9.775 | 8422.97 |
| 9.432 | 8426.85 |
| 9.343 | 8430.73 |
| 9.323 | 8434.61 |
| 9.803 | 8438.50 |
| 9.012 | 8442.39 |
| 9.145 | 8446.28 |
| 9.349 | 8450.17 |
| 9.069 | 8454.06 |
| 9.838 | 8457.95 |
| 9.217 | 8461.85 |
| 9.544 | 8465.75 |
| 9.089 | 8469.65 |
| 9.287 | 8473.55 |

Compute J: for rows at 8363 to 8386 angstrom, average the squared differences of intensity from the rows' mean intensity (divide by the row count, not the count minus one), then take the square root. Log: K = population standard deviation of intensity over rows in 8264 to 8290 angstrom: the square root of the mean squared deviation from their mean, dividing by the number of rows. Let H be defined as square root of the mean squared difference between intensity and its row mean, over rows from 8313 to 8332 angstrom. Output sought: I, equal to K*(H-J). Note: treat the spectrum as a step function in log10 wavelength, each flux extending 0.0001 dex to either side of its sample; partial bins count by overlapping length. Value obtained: 0.179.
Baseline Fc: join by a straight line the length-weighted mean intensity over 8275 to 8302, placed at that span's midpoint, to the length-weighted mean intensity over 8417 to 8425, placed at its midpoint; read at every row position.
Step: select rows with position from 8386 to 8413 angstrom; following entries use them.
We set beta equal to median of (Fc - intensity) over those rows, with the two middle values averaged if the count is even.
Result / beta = 0.151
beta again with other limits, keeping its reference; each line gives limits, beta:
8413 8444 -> 0.298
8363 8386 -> 0.166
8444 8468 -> 0.356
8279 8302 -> 0.168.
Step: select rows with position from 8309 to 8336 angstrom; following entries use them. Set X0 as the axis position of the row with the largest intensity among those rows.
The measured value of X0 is 8311.23 angstrom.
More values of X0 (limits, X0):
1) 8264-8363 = 8276.85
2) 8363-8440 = 8395.86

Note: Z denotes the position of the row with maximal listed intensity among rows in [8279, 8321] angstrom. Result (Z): 8311.23 angstrom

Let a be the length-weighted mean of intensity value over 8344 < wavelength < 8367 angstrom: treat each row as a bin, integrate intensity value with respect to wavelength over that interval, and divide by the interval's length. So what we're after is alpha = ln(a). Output 2.277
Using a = 9.7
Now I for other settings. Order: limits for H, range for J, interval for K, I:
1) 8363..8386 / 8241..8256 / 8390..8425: -0.024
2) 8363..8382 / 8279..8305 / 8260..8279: 0.013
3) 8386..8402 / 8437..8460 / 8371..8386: -0.015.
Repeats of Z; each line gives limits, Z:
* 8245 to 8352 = 8246.42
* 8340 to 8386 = 8353.44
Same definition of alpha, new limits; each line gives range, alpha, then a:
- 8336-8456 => 2.257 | 9.6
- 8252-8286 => 2.308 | 10.1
